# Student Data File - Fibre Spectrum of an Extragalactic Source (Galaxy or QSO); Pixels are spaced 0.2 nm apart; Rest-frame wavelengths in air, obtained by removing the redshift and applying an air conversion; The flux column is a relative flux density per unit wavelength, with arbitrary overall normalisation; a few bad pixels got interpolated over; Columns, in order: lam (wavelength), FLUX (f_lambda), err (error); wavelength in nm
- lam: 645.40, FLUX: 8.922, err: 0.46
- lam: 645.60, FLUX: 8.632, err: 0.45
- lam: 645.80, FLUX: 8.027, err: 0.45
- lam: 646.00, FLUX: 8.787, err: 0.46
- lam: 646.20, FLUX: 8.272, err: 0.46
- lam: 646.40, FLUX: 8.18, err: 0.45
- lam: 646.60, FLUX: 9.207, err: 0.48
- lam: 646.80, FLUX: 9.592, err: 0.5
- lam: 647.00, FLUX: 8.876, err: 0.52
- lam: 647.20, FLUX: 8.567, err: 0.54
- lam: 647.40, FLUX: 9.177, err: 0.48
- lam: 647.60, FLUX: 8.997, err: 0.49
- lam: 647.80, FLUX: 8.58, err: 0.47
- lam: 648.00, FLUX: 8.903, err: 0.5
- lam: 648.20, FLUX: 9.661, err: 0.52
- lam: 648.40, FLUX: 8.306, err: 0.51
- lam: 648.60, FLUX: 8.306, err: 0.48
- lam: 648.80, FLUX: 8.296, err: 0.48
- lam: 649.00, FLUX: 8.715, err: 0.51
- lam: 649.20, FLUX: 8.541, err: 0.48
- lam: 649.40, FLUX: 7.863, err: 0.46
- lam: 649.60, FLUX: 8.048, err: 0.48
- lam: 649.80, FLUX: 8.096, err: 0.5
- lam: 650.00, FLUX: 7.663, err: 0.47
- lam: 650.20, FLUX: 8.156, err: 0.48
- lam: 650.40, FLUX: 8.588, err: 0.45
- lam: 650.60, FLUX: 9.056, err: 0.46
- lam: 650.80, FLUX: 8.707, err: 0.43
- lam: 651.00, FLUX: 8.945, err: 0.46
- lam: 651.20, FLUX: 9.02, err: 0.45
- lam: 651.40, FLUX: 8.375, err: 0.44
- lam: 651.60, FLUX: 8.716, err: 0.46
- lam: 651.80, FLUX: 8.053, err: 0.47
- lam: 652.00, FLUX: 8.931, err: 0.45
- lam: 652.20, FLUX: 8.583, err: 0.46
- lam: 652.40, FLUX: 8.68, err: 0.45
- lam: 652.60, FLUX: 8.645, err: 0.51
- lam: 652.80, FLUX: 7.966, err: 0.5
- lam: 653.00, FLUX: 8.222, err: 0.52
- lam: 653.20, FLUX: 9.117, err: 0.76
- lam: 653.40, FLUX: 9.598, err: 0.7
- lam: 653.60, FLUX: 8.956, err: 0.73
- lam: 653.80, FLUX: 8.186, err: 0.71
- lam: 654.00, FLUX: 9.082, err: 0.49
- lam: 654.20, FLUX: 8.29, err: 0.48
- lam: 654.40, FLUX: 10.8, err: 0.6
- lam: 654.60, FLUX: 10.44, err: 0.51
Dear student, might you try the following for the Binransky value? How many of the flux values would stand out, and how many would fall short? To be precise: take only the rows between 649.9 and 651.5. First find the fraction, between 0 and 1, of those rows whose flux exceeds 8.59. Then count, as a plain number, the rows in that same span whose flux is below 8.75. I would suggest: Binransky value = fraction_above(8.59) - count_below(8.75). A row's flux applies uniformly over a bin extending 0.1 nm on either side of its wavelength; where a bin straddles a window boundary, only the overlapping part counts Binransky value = -4.5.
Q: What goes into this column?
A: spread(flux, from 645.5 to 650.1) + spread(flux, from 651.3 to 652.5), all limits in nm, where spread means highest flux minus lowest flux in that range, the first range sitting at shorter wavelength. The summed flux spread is 2.88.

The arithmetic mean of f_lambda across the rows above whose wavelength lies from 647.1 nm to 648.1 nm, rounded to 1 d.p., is 8.8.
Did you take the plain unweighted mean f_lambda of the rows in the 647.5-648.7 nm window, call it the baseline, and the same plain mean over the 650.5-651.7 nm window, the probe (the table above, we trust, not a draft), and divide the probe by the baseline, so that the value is 1.00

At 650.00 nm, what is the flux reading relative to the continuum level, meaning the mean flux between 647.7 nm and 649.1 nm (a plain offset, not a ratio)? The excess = -1.0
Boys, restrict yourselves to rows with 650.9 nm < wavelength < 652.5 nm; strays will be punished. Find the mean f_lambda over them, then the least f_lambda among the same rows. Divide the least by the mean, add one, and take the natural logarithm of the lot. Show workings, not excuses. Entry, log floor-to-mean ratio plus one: 0.657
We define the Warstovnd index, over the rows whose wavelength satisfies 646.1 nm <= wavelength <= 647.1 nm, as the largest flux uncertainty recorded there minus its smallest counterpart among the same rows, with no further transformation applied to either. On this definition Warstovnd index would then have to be 0.070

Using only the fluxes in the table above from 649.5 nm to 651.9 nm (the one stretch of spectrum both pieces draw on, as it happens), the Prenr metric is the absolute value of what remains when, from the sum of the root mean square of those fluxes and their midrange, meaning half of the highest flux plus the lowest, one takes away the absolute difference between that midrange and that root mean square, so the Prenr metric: 16.7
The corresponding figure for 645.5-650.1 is 17.2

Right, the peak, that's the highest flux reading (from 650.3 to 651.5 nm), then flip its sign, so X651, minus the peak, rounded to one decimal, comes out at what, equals -9.1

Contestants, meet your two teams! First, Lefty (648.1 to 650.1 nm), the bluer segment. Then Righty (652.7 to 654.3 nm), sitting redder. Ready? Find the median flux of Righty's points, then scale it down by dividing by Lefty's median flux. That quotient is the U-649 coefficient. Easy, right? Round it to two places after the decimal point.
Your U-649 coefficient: 1.04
